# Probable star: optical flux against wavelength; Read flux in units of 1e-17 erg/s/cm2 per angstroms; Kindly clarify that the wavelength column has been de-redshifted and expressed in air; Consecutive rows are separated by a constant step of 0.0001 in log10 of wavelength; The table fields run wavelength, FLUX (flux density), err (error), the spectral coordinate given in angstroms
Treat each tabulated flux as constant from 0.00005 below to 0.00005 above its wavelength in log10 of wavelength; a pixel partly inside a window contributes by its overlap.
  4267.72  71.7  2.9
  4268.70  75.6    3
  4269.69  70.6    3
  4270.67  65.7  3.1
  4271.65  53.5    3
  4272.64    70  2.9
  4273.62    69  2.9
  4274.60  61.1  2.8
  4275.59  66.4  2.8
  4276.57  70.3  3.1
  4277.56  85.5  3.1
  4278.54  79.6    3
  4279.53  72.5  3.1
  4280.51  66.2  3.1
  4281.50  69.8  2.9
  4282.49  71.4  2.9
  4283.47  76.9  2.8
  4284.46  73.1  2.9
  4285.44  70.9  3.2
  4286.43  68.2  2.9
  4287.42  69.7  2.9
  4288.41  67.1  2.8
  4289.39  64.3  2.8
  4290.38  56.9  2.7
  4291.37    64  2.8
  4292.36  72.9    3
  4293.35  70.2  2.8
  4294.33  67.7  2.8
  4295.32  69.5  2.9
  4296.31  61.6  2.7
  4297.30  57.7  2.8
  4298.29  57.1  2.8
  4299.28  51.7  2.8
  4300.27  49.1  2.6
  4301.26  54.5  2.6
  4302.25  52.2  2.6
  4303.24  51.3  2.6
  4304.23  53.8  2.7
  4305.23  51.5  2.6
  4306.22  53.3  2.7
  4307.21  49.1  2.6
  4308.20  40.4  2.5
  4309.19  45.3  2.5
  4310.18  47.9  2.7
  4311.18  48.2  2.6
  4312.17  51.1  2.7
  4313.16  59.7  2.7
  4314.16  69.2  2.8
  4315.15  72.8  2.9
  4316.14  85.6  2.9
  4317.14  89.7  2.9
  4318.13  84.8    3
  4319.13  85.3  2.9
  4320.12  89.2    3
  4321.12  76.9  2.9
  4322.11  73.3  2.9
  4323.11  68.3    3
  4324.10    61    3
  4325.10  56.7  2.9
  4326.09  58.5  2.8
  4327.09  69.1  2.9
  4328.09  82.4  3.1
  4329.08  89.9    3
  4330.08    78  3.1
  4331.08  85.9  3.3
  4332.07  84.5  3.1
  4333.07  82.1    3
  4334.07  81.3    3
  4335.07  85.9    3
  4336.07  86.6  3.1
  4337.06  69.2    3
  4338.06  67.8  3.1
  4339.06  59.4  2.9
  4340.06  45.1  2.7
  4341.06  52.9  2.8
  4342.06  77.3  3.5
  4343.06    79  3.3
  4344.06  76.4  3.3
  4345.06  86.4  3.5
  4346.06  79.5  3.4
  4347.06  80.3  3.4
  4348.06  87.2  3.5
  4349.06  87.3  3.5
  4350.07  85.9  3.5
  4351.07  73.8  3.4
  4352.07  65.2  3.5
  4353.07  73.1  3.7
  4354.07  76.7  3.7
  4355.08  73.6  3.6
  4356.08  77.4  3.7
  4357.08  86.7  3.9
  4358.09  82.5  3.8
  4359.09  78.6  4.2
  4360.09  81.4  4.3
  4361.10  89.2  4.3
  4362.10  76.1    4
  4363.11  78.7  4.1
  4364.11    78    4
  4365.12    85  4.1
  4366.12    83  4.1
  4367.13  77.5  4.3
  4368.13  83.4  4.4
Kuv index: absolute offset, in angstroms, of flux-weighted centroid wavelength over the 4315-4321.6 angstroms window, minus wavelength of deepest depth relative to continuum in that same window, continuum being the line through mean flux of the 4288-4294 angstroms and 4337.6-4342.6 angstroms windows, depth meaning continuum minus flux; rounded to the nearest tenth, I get 3.0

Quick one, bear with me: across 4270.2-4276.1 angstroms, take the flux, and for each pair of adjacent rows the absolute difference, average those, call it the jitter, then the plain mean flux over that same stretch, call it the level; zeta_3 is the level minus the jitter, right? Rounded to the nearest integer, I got 56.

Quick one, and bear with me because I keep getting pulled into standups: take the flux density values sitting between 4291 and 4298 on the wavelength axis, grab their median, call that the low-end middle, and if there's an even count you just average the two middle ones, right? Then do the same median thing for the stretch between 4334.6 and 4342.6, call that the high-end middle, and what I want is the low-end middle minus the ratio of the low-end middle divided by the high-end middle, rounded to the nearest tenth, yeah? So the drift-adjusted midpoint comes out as 66.7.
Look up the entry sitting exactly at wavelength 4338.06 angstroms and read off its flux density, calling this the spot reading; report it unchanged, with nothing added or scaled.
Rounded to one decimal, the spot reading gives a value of 67.8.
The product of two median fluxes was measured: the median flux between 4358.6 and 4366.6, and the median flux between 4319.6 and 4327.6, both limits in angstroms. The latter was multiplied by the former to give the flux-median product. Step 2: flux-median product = 5499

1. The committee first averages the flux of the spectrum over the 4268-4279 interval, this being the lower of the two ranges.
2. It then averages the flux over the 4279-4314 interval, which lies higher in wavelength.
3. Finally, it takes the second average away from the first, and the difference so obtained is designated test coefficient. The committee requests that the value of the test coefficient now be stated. 10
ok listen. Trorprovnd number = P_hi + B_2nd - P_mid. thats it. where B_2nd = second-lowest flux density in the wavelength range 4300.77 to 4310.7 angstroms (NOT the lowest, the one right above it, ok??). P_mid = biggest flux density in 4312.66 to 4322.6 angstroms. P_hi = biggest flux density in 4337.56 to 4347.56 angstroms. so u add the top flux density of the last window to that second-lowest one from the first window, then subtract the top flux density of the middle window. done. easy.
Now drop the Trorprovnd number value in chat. 42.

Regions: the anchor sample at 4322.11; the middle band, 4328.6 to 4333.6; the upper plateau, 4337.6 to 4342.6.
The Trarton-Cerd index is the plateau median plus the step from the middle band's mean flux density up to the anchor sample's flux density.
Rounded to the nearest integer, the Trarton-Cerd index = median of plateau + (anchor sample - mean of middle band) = 49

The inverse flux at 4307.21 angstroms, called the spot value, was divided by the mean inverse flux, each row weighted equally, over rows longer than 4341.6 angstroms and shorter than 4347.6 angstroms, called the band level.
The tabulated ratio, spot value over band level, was 1.62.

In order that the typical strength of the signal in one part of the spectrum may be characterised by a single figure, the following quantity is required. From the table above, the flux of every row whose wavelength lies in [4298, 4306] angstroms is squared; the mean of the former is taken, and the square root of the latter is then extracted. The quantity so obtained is 53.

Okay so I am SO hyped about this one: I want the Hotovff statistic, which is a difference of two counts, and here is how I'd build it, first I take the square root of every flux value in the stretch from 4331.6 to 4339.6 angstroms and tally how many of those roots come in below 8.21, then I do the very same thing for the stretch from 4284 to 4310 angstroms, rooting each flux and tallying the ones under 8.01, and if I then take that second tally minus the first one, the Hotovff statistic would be 15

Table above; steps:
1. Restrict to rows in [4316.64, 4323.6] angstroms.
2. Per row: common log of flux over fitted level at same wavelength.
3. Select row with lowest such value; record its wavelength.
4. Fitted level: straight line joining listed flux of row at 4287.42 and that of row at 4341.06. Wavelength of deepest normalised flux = 4323.11 angstroms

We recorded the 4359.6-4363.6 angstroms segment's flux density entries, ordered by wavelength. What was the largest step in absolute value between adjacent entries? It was 13.1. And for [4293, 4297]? 7.9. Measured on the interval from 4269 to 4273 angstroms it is 16.5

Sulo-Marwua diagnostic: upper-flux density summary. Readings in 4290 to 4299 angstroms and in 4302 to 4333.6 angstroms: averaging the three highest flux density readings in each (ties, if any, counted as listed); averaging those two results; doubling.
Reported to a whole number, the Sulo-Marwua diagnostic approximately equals 160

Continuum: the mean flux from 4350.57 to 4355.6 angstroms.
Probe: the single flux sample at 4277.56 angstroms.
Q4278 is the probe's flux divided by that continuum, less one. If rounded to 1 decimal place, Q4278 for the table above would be 0.2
